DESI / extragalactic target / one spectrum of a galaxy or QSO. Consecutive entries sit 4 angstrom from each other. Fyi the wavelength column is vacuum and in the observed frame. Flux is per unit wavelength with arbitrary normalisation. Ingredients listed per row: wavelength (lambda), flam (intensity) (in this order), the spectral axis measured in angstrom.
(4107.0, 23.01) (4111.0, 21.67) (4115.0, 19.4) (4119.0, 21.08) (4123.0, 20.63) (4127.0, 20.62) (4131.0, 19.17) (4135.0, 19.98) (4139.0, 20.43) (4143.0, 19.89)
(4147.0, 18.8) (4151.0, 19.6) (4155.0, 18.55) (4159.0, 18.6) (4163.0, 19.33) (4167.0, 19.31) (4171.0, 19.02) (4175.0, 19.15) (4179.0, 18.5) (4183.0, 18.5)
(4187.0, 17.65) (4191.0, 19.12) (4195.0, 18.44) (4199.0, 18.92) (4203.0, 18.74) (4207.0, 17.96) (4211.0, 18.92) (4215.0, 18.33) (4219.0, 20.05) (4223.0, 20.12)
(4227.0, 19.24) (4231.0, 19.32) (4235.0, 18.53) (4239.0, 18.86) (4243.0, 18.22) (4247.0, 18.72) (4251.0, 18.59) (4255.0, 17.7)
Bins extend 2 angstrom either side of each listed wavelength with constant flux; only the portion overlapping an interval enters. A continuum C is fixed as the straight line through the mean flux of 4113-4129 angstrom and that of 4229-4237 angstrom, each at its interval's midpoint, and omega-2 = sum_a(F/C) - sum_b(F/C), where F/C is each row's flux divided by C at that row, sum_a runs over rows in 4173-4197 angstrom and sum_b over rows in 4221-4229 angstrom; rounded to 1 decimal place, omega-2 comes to 3.6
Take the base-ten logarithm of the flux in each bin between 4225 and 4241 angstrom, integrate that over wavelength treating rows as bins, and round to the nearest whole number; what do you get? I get 20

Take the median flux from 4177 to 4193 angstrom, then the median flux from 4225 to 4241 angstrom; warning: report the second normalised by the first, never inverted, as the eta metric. 1.03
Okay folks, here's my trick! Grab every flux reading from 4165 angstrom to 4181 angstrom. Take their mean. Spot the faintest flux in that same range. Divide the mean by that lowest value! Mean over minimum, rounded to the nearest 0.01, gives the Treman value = 1.03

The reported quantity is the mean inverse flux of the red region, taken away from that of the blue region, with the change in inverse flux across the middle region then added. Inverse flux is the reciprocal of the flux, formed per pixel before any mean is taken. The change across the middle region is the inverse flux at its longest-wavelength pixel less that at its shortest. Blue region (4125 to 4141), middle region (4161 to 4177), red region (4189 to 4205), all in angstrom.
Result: -0.0028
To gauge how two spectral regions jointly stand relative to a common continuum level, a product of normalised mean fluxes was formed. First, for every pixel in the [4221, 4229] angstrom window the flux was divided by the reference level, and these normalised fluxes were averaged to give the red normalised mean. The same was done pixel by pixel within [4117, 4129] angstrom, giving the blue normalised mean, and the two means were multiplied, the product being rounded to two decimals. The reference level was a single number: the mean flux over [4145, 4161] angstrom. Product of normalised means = 1.15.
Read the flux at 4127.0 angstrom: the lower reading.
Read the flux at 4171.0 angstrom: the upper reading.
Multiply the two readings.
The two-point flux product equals 392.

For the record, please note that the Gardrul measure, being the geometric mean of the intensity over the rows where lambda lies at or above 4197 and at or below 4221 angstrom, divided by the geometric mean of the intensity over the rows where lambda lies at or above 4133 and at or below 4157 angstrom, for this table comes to 0.96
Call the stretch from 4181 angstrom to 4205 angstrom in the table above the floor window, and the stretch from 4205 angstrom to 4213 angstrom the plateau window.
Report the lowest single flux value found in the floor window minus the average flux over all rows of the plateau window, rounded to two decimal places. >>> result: -0.79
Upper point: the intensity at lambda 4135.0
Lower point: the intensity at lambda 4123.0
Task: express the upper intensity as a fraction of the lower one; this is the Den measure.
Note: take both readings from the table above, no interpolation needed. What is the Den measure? 0.97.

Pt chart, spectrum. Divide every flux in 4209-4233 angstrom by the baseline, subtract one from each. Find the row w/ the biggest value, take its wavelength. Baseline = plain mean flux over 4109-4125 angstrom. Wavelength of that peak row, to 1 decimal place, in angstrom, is 4223.0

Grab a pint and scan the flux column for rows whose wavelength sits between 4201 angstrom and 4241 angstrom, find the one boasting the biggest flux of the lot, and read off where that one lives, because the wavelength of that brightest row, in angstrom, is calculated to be 4223.0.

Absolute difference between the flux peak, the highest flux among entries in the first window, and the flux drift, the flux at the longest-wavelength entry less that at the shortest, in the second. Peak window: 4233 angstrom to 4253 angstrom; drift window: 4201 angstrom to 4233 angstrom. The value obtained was 18.3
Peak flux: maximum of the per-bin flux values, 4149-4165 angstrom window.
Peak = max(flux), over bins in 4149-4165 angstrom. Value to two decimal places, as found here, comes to 19.60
